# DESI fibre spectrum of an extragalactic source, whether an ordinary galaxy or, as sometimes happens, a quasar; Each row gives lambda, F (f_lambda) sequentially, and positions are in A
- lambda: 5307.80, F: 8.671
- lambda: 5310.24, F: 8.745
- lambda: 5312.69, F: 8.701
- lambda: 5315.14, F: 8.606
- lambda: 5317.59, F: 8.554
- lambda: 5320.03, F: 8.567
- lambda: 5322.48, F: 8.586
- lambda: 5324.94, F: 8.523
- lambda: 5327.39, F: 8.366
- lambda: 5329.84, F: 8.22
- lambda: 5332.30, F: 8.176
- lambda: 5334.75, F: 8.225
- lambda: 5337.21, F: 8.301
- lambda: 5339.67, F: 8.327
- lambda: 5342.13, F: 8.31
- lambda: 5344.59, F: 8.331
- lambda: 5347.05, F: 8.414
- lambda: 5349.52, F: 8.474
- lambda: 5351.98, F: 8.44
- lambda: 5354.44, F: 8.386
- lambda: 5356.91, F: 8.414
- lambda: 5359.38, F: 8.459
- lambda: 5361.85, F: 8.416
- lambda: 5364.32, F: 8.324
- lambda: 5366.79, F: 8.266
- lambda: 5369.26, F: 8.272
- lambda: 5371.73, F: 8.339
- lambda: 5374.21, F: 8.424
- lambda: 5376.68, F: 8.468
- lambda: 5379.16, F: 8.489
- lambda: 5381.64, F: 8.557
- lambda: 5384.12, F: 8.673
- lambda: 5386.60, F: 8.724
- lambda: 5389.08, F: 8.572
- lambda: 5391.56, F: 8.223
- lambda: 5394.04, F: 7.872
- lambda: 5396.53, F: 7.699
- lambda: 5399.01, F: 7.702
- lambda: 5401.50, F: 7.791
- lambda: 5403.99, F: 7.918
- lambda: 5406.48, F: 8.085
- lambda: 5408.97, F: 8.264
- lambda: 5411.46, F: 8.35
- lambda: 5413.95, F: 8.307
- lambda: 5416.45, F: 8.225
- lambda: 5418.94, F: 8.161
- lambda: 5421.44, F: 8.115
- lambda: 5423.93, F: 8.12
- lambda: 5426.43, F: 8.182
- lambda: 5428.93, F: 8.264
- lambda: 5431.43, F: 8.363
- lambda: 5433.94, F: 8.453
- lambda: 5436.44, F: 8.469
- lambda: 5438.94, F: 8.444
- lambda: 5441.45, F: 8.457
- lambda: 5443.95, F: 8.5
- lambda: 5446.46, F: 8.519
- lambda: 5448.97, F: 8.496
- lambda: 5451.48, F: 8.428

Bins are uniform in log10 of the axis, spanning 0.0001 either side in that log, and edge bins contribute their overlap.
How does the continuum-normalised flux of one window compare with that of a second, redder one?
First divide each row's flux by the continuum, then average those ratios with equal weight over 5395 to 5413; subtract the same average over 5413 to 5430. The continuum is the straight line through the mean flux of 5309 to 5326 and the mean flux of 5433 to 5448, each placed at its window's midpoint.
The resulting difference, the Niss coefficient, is -0.03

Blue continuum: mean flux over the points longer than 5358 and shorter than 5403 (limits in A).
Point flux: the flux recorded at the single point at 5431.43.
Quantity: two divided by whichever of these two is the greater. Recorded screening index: 0.2391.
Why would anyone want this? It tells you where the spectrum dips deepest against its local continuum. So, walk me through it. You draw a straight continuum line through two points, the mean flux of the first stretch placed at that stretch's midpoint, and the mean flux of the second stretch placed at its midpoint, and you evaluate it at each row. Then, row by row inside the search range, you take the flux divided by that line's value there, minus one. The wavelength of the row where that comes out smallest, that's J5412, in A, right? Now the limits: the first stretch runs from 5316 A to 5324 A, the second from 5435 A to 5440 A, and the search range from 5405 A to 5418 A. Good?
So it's 5406.48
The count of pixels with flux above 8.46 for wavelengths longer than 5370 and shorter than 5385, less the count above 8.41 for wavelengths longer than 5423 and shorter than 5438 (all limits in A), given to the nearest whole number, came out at 2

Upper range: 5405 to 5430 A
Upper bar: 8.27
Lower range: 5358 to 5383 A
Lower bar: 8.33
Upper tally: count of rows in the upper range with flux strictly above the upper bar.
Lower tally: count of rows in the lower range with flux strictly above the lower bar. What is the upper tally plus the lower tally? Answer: 9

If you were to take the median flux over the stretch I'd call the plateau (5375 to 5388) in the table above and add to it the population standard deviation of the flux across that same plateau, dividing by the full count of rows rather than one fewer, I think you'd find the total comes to 8.66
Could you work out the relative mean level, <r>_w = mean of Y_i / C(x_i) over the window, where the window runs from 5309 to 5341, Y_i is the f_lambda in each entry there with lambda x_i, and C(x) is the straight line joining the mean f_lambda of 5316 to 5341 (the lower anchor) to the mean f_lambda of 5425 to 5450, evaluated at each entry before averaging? 1.008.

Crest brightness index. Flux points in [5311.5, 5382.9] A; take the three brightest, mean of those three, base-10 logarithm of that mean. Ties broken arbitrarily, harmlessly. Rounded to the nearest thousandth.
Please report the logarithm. 0.936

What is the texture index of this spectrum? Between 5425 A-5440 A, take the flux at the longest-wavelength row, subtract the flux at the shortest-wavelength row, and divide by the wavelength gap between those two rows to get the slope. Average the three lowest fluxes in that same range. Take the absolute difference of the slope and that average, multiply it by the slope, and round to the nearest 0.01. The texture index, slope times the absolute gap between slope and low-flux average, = 0.17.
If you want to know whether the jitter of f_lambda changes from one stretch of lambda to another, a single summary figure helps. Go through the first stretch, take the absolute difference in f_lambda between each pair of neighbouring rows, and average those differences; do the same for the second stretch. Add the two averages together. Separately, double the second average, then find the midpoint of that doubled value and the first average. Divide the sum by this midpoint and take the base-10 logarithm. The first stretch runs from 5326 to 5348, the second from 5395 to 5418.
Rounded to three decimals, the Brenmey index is 0.090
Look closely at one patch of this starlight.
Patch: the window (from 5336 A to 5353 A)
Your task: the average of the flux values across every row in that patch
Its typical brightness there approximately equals 8.37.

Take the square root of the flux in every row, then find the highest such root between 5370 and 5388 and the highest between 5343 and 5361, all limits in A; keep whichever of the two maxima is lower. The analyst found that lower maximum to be 2.91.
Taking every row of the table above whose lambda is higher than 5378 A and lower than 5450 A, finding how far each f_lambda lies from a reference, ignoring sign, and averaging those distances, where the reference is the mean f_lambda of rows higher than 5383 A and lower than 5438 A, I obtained 0.24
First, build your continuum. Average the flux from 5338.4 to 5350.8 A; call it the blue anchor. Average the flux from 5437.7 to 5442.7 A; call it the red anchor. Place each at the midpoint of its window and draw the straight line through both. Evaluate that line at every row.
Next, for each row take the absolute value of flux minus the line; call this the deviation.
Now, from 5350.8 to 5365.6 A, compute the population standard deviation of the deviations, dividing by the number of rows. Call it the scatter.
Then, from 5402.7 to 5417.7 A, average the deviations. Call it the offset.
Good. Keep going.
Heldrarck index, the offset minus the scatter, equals 0.21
